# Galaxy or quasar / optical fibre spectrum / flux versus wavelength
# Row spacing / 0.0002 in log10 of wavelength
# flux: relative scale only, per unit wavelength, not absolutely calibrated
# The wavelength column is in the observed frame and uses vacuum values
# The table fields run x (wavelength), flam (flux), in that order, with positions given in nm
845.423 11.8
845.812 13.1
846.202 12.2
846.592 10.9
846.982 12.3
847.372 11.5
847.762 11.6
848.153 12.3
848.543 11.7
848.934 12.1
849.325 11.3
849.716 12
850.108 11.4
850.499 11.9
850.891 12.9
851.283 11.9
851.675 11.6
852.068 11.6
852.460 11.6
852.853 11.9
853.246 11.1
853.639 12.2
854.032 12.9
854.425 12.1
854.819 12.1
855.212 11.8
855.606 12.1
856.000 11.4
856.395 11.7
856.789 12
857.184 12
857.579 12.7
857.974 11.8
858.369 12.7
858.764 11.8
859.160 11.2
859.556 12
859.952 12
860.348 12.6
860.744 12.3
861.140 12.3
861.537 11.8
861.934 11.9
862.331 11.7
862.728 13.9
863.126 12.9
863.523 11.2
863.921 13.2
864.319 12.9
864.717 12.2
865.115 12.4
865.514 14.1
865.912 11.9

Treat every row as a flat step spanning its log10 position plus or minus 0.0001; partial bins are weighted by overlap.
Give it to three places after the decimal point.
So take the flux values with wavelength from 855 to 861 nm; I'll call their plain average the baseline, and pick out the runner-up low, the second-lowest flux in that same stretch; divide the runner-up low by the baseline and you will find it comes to 0.949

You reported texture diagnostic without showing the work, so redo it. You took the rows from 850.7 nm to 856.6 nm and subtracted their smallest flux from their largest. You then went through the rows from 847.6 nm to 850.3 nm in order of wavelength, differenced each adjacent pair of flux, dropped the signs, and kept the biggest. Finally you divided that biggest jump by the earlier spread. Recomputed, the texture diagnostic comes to 0.44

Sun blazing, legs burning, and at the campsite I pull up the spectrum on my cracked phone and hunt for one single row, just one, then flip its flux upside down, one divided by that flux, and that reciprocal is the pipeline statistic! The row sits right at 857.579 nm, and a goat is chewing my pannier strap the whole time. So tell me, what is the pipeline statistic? 0.079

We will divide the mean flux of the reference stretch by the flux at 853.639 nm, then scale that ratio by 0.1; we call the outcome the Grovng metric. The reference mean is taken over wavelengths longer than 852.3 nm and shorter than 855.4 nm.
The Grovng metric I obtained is 0.098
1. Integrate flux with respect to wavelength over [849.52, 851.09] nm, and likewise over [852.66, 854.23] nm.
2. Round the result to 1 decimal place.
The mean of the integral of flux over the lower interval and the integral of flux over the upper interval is 18.9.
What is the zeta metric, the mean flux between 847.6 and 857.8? 11.9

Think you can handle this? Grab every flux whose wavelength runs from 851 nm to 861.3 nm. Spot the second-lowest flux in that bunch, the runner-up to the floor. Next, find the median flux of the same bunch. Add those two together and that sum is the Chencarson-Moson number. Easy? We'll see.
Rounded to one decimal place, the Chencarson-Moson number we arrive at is 23.2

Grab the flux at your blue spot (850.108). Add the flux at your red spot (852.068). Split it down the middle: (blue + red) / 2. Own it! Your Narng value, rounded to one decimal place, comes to 11.5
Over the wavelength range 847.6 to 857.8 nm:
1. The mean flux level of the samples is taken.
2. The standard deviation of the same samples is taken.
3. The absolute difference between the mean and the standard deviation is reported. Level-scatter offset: 11.5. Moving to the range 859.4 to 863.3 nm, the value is 11.7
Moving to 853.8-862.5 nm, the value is 11.6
